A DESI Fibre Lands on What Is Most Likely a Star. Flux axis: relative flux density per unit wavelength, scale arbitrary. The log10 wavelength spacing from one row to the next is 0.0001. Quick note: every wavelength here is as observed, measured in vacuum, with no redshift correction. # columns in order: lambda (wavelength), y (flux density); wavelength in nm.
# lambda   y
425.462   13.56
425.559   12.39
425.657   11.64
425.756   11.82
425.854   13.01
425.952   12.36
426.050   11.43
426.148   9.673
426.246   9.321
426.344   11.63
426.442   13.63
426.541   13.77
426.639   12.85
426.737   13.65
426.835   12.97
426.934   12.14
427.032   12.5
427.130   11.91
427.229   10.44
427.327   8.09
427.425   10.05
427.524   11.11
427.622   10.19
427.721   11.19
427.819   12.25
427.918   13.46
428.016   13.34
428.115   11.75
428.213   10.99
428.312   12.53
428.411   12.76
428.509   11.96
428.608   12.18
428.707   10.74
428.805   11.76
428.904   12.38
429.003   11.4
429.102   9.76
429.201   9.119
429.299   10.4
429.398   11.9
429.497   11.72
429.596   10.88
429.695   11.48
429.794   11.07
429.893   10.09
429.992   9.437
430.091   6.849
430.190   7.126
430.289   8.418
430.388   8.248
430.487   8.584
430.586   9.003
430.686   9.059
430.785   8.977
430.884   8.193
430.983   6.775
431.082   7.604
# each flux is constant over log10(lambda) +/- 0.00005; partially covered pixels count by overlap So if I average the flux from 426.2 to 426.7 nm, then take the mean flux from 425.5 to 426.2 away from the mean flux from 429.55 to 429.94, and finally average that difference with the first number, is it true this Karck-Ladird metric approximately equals 5.7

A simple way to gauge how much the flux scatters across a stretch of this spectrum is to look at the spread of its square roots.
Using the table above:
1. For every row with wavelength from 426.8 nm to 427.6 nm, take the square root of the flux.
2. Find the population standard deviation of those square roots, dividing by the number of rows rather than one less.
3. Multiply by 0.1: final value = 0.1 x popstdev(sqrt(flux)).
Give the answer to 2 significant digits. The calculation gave 0.023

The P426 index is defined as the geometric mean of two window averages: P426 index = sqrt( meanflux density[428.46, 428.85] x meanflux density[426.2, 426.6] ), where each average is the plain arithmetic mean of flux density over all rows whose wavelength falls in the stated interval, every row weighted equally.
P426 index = 11.9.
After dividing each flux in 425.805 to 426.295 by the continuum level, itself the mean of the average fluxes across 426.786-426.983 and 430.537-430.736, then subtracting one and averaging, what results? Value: 0.0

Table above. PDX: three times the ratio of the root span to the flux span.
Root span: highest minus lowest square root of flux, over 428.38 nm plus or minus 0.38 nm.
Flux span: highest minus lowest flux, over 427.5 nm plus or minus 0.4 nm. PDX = 0.27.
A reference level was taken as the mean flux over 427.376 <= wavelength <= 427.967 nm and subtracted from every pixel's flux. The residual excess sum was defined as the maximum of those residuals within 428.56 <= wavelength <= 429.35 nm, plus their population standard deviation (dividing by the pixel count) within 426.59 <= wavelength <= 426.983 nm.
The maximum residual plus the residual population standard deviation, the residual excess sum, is 1.5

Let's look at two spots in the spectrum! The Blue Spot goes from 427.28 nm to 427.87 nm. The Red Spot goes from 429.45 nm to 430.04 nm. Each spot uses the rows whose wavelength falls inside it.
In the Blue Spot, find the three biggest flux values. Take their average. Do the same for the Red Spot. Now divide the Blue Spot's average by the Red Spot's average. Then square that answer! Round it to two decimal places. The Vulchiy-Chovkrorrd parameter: 1.02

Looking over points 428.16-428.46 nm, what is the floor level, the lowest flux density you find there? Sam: 10.99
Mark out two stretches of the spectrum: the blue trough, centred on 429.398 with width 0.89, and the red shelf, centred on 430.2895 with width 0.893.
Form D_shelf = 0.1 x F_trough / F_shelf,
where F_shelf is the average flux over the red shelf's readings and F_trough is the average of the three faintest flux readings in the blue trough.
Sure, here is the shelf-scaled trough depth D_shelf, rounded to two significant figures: 0.11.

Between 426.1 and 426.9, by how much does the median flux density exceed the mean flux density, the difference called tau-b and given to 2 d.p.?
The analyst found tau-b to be 0.72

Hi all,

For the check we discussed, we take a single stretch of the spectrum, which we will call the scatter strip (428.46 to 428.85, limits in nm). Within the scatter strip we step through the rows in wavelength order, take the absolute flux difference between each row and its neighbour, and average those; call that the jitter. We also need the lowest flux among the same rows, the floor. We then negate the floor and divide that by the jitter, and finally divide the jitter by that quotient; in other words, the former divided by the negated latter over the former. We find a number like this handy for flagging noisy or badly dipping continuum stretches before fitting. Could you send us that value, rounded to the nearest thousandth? -0.074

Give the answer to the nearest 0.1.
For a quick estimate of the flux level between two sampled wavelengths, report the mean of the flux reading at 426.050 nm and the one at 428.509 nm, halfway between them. 11.7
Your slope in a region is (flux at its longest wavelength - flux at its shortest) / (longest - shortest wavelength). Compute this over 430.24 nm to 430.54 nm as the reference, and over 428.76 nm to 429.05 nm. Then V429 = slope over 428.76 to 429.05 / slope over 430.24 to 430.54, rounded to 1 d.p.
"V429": -2.2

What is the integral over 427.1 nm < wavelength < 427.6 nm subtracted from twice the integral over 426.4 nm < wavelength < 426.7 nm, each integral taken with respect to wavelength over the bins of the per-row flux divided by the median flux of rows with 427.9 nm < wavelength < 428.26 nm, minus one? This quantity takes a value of 0.13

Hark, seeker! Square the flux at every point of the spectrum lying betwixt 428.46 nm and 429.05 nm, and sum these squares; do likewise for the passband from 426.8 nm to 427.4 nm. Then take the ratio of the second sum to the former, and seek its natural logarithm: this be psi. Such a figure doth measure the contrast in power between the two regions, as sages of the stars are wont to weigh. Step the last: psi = 0.0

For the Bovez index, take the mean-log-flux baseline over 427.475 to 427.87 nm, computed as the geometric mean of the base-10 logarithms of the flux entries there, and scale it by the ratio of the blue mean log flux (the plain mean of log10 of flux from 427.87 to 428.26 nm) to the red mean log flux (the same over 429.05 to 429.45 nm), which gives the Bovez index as 1.13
